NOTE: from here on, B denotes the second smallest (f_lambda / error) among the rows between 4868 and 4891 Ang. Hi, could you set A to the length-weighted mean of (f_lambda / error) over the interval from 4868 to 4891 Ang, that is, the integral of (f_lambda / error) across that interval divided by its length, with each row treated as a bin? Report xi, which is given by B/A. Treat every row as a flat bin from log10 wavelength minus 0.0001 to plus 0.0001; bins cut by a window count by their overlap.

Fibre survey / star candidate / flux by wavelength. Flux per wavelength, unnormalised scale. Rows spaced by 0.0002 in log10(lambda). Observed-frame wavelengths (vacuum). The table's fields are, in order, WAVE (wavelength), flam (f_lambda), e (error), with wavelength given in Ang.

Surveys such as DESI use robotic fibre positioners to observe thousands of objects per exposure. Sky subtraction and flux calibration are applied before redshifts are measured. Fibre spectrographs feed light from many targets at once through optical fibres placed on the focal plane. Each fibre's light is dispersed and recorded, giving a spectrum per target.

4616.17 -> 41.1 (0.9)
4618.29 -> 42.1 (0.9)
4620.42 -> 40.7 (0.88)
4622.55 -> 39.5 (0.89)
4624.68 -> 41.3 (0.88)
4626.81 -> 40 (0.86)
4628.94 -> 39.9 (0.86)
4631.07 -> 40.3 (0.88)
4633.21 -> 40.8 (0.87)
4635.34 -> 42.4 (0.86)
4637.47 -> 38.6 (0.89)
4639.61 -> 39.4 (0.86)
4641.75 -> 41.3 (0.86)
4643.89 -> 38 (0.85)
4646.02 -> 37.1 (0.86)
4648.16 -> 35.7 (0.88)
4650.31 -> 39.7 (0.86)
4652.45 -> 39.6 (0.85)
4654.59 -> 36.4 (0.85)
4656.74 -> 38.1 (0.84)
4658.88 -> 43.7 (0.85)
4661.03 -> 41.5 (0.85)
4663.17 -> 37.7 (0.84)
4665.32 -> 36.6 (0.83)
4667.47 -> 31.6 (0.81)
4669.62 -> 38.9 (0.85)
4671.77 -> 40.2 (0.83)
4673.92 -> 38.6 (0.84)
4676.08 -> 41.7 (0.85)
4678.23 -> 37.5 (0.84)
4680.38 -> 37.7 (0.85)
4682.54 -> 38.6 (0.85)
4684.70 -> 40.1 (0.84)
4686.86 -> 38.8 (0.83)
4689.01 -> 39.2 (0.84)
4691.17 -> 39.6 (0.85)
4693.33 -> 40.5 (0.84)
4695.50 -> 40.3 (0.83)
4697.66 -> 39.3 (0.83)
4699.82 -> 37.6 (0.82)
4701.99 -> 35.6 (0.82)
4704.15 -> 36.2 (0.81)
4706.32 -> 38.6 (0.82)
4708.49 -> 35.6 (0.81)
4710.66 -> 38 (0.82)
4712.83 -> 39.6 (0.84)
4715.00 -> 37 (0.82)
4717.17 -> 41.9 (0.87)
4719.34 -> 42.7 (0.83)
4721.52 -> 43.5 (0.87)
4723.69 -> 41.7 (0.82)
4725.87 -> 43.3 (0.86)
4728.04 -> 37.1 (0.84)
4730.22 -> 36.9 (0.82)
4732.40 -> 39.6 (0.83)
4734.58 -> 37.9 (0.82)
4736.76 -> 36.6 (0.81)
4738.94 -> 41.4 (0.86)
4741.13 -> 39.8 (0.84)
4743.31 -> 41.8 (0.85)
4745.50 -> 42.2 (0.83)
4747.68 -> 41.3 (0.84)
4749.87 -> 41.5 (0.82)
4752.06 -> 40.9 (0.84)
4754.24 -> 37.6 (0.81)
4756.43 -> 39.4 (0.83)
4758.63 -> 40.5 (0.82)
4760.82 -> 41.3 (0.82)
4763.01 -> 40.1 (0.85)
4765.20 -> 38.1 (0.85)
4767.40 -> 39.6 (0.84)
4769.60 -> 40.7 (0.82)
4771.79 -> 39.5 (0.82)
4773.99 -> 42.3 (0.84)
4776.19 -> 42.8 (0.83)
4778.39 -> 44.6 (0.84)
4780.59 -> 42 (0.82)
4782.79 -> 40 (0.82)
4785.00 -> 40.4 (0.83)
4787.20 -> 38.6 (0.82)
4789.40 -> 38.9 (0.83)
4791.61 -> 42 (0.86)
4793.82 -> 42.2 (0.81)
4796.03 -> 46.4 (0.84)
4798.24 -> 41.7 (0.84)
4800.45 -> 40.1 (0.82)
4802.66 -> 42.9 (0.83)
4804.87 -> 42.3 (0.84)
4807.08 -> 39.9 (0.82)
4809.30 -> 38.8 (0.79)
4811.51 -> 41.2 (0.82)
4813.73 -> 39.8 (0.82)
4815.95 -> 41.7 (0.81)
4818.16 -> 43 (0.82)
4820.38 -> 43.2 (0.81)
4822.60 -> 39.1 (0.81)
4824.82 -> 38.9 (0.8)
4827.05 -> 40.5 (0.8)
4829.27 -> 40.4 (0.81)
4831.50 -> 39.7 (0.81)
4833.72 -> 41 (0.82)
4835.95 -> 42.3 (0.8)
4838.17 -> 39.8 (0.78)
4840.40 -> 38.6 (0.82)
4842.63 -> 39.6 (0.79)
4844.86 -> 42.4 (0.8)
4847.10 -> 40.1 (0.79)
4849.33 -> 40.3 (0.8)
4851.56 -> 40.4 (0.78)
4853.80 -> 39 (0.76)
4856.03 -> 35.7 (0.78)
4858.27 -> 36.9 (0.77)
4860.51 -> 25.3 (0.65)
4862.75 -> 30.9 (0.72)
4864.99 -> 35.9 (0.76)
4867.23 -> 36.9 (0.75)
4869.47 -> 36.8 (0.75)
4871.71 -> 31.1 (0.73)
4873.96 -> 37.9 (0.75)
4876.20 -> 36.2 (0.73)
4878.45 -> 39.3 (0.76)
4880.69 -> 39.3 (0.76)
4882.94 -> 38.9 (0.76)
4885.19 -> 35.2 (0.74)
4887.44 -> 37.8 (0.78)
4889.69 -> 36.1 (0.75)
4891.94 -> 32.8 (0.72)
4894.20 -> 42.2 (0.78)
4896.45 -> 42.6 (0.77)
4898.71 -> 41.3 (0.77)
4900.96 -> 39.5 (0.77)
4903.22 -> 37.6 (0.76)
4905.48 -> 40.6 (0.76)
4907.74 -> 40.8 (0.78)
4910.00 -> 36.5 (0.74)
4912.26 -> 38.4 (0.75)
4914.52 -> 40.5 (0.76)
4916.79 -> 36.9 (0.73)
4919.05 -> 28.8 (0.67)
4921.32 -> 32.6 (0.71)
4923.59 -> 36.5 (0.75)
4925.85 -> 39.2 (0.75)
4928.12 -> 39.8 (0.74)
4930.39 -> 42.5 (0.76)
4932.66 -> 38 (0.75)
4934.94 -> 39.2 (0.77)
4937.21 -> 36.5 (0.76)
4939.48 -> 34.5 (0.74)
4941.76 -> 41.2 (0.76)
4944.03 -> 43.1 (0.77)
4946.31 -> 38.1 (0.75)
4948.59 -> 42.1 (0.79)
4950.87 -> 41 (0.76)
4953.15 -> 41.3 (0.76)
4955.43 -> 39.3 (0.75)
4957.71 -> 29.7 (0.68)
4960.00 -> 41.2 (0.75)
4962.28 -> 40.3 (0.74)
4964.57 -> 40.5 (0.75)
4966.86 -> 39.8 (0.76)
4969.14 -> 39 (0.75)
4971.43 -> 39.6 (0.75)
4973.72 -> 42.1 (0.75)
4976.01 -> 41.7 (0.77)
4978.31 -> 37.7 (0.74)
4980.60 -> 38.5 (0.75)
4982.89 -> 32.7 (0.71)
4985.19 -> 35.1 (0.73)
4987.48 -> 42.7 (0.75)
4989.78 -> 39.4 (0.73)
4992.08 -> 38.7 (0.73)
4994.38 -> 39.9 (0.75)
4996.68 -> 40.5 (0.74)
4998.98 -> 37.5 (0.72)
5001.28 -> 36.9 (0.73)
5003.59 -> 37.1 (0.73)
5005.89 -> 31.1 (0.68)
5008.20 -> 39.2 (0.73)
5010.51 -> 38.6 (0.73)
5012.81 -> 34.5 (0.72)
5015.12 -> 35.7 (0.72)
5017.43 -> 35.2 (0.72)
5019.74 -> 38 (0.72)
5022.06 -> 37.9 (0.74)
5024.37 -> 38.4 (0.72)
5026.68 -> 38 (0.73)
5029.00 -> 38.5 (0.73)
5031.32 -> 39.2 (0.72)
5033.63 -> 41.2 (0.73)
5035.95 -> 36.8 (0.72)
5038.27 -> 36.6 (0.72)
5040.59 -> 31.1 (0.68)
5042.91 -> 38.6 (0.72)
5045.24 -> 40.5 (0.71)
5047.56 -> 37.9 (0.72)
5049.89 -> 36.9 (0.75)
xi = 0.97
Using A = 49.0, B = 47.6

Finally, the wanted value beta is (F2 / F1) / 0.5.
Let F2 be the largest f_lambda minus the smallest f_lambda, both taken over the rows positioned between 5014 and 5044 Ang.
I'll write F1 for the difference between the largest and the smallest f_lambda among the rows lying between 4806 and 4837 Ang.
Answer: 4.6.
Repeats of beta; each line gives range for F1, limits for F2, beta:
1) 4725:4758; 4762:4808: 2.5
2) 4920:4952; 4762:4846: 1.6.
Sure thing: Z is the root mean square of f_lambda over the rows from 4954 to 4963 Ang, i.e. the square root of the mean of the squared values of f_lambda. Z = 38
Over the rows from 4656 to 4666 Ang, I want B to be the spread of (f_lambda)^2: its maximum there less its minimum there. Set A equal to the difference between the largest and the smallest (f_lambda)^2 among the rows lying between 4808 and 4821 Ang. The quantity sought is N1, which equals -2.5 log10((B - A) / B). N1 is 1.1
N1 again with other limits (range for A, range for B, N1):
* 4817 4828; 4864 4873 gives 2.4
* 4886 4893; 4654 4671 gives 0.5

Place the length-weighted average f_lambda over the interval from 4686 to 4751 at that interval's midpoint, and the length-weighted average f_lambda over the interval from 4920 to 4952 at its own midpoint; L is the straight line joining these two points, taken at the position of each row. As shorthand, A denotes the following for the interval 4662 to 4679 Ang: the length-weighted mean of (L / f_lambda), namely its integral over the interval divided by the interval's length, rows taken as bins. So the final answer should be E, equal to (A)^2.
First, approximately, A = 1.05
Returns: 1.11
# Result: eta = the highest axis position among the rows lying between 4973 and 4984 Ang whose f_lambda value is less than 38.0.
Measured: 4982.89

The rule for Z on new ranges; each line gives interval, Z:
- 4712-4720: 40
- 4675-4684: 39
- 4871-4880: 36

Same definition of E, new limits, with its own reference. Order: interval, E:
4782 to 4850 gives 0.92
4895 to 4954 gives 1.02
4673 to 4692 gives 1.03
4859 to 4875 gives 1.40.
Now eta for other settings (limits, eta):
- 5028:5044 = 5040.59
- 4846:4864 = 4862.75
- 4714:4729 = 4728.04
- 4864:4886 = 4885.19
